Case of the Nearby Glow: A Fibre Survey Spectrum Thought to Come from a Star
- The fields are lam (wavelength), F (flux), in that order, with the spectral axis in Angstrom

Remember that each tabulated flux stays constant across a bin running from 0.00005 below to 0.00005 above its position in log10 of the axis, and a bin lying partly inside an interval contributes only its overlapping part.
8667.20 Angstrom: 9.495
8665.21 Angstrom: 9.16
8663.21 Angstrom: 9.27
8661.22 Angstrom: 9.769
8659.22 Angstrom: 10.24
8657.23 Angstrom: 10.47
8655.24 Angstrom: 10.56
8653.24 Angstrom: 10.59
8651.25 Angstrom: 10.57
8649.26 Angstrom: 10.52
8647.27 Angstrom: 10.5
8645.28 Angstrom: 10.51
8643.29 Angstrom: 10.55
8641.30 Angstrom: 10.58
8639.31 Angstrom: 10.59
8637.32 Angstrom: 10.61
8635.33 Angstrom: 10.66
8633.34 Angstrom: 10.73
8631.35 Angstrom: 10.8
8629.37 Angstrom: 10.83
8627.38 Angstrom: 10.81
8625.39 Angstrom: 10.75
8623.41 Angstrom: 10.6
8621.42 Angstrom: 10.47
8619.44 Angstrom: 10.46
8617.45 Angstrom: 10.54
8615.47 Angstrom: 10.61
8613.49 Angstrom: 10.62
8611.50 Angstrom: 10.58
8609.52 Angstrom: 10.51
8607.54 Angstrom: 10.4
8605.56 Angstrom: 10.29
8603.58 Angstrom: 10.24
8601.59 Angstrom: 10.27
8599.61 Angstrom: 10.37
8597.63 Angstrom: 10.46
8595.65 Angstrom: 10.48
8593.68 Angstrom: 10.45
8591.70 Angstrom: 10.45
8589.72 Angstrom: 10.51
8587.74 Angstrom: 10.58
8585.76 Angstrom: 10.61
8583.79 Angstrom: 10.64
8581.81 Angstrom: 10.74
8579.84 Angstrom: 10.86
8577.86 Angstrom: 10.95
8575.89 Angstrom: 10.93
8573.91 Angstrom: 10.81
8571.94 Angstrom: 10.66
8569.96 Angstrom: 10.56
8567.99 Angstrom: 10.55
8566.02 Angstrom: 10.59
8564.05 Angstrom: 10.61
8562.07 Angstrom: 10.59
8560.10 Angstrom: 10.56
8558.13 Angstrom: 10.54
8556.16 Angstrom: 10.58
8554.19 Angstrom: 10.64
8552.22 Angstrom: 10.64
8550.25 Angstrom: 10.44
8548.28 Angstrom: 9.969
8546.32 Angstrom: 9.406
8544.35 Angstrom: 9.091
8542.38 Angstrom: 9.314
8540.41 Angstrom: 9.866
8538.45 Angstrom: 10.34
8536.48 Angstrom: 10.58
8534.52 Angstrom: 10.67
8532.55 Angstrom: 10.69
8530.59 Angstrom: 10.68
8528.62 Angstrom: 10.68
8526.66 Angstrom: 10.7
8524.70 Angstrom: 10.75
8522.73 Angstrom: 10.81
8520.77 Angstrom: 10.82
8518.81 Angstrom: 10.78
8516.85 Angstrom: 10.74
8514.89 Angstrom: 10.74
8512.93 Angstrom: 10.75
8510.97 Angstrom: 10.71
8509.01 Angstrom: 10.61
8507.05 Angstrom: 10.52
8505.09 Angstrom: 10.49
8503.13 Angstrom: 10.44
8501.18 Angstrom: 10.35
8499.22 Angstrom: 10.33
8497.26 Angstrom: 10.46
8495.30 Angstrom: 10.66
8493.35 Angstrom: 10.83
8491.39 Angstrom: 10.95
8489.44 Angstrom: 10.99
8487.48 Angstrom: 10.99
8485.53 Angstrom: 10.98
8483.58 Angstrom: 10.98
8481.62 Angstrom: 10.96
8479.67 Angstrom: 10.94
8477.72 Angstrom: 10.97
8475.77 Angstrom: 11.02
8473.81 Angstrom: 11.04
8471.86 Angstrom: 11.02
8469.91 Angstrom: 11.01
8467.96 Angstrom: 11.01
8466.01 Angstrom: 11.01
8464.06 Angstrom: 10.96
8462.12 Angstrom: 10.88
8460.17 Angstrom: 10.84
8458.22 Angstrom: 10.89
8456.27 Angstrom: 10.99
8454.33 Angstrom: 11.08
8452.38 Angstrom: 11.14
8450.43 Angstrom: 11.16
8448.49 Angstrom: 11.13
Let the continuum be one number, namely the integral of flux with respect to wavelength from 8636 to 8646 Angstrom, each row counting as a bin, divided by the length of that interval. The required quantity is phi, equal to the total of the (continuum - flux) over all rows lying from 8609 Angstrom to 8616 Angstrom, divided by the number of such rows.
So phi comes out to -0.01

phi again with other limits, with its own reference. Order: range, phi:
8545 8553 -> 0.46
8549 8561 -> 0.00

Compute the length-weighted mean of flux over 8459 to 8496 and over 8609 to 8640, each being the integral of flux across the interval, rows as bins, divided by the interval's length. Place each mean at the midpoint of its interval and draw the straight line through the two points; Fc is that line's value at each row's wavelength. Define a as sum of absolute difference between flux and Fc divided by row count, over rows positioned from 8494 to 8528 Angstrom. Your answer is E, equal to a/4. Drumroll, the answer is 0.063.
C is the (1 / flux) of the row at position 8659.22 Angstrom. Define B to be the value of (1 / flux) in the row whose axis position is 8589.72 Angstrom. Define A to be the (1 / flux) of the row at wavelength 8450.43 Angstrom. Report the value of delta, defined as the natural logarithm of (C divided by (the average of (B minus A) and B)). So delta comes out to 0.66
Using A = 0.0896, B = 0.0951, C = 0.098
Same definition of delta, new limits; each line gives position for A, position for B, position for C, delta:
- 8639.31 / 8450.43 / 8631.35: 0.78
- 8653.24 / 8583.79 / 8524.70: 0.69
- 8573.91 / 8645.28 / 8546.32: 0.78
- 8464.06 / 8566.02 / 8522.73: 0.64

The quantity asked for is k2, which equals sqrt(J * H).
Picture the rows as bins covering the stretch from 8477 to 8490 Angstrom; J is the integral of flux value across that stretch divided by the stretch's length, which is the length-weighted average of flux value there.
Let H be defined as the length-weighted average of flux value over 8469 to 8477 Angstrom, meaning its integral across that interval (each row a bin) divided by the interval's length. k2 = 11.0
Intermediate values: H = 11.0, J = 11.0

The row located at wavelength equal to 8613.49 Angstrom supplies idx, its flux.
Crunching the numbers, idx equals 10.62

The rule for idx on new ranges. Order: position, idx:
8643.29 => 10.55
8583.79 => 10.64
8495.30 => 10.66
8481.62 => 10.96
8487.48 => 10.99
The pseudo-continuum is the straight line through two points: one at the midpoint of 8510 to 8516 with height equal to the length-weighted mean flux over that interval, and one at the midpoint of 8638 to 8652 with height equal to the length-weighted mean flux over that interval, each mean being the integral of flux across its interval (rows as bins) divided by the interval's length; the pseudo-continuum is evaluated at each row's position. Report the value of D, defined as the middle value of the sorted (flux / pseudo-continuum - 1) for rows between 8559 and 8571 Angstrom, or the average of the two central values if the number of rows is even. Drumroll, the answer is -0.008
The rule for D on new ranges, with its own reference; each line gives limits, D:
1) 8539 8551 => -0.099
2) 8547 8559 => -0.011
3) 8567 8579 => 0.008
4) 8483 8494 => 0.019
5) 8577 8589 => 0.005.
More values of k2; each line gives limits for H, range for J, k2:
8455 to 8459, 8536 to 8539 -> 10.7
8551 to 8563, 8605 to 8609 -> 10.5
